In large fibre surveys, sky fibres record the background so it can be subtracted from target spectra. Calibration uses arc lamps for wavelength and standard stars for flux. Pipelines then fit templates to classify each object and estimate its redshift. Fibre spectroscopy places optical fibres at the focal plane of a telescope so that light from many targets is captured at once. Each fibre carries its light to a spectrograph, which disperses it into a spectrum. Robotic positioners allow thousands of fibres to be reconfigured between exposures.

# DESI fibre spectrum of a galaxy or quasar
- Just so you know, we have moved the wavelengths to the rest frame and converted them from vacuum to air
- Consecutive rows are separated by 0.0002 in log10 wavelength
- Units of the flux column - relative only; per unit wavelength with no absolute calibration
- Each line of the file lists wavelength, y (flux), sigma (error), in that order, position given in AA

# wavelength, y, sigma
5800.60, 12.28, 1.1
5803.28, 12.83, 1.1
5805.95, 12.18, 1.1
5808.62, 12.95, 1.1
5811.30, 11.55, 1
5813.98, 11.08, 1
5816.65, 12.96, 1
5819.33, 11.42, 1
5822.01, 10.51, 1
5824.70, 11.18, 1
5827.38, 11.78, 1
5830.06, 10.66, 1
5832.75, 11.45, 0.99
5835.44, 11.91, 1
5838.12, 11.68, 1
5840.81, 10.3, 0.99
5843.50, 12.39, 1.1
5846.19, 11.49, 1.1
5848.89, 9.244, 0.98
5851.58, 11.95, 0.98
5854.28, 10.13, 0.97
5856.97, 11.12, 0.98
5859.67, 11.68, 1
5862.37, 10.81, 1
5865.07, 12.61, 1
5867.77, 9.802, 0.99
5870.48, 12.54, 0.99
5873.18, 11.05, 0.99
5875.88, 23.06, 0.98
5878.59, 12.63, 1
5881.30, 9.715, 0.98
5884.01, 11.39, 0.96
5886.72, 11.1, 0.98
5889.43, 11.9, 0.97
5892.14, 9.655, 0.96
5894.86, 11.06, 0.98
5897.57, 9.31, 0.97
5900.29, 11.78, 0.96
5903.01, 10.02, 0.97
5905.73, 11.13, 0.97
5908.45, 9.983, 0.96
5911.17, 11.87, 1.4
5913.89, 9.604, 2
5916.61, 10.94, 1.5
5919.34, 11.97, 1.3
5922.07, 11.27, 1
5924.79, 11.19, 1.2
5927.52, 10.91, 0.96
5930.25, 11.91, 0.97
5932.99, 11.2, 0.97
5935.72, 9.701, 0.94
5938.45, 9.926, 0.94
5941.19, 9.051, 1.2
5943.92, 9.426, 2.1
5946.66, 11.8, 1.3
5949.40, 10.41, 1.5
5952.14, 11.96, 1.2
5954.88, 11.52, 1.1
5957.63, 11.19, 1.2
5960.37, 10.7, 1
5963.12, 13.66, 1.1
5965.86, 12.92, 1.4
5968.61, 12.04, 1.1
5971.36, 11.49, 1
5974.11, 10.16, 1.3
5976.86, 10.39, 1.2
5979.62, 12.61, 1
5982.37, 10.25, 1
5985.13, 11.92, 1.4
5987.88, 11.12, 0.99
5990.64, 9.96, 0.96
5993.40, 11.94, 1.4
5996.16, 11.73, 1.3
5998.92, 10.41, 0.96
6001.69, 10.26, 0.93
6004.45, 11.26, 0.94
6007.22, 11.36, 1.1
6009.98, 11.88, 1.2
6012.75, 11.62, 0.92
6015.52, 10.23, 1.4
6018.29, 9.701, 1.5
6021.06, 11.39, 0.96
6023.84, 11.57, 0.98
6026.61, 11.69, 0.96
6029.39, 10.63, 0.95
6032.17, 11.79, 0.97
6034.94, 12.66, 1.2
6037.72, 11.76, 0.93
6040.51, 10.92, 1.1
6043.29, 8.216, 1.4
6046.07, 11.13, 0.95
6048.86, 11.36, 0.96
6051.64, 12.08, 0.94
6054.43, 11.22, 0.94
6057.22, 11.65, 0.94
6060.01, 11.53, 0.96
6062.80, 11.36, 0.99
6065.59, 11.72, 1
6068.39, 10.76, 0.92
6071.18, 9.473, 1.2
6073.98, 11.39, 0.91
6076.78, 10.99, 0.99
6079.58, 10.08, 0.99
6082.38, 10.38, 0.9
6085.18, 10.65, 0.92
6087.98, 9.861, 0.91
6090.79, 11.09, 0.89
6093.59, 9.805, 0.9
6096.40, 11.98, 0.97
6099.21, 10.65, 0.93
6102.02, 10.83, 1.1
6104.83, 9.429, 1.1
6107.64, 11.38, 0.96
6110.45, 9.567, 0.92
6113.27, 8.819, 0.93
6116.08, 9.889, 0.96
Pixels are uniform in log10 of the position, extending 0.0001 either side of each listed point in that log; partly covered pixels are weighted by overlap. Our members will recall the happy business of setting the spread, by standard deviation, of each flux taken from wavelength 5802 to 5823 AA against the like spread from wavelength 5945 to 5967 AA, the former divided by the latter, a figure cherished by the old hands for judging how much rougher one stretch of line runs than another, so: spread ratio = 0.86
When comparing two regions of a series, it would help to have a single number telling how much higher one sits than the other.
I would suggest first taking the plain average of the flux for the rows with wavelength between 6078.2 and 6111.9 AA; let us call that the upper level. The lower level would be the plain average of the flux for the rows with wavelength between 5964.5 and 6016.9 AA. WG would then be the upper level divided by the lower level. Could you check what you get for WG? 0.93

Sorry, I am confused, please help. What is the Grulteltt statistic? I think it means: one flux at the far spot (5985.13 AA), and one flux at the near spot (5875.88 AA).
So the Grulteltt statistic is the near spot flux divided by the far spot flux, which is 1.93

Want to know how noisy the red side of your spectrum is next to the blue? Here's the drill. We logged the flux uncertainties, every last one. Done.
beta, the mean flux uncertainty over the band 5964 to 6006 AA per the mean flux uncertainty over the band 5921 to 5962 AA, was 0.96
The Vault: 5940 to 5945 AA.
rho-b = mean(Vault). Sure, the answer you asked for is 9.2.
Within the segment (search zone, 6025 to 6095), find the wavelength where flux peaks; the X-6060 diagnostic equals 6034.94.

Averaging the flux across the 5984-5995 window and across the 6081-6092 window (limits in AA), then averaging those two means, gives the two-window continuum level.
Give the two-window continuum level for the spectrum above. 10.9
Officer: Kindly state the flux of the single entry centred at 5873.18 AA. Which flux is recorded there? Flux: 11.05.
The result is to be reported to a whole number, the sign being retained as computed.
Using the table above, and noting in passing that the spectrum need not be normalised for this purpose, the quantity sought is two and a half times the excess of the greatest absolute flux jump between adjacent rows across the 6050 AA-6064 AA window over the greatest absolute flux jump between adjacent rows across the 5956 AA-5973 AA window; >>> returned -5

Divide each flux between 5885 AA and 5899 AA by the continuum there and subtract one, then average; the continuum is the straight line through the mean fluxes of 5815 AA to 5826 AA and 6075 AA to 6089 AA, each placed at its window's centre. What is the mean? -0.05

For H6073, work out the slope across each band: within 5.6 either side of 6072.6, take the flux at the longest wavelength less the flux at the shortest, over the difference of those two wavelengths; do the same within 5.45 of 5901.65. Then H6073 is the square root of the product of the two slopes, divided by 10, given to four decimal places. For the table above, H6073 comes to 0.0078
